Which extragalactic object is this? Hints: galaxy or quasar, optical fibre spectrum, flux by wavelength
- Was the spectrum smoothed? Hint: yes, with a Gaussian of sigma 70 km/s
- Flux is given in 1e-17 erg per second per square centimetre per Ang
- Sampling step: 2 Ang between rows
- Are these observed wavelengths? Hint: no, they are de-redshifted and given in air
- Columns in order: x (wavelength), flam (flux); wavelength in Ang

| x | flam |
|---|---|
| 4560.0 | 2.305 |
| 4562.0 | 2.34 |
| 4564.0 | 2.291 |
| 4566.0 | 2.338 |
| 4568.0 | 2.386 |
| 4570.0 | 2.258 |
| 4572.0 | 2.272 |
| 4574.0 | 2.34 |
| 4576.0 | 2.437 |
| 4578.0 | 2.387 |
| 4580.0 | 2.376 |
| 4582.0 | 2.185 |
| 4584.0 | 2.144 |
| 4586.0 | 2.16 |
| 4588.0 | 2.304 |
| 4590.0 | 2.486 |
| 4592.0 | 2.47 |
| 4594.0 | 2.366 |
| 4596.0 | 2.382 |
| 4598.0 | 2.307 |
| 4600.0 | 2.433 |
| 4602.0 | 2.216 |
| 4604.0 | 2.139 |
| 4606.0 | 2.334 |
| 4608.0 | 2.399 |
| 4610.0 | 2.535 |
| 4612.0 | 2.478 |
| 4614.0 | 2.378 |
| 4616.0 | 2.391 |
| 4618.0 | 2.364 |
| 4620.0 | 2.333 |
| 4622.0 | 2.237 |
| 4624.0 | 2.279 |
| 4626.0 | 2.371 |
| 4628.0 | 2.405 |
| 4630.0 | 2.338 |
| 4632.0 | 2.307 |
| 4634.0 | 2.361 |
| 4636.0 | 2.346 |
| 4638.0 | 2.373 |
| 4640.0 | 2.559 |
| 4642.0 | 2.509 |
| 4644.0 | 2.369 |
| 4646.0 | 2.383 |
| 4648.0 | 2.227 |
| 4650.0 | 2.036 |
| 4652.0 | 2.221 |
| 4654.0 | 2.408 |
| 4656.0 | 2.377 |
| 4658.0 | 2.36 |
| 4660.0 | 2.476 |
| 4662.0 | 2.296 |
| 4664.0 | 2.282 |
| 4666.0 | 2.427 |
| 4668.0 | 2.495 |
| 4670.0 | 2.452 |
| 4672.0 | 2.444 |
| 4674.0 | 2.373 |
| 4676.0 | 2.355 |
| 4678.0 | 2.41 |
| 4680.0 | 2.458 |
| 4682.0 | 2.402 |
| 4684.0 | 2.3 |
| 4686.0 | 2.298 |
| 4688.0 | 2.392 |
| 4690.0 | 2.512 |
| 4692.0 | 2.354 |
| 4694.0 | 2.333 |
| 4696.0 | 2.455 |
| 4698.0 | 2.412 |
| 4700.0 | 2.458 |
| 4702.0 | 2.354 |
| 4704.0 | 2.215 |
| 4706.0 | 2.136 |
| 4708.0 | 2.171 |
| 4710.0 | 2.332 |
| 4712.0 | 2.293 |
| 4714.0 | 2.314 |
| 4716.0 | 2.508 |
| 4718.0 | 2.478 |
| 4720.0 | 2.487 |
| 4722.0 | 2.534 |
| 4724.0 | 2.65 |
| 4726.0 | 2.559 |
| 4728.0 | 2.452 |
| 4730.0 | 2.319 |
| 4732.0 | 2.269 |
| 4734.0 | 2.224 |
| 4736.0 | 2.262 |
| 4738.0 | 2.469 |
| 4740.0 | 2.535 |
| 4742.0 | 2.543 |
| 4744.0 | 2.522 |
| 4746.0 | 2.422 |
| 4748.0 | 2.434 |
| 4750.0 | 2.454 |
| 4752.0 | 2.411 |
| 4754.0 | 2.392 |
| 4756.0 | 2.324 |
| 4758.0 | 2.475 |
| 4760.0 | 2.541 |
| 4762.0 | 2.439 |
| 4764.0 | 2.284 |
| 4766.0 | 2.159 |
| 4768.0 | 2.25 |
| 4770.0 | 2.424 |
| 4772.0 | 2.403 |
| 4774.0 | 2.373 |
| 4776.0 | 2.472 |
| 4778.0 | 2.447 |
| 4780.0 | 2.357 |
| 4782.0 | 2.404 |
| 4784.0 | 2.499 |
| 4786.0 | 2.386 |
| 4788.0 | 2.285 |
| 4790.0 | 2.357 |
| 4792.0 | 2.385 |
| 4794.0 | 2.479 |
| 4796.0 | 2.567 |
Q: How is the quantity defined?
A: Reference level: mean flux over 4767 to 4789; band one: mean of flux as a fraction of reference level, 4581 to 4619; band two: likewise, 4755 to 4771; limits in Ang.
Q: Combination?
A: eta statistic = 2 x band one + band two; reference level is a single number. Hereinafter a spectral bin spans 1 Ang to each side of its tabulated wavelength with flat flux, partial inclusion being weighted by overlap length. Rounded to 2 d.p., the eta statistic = 2.95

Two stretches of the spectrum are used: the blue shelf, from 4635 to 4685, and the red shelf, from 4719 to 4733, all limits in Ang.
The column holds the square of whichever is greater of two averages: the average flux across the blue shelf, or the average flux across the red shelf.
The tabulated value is 6.1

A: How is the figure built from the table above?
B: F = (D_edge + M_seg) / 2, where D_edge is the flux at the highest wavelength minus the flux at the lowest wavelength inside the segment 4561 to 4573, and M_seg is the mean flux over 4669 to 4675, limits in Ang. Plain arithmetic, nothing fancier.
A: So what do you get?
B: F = 1.18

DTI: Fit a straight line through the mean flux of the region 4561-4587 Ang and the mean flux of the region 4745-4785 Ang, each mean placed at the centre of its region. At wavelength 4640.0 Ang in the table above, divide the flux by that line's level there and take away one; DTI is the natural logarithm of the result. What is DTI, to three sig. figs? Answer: -2.34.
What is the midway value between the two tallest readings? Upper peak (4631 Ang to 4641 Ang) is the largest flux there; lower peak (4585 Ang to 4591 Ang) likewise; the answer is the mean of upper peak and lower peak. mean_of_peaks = 2.52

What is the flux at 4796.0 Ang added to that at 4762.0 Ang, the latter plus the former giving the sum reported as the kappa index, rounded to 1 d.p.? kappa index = 5.0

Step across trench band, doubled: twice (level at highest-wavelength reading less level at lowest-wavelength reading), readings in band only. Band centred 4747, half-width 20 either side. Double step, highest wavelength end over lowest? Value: -0.6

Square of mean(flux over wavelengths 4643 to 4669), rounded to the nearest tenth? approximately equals 5.5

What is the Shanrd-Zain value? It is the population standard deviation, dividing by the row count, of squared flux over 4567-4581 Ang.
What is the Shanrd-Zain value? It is 0.3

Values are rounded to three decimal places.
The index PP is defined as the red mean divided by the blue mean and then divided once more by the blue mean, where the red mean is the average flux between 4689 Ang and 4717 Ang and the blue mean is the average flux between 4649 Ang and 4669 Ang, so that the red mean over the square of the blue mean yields 0.429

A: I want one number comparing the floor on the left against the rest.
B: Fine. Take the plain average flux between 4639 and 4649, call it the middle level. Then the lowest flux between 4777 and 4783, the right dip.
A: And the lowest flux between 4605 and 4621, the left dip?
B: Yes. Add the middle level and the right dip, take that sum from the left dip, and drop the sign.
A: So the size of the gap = 2.43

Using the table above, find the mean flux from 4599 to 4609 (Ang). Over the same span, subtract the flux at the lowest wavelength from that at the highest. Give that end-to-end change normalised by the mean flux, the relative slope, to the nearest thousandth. -0.015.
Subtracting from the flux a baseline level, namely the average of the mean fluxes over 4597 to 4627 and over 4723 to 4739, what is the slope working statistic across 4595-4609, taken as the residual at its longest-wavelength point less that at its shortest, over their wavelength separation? 0.001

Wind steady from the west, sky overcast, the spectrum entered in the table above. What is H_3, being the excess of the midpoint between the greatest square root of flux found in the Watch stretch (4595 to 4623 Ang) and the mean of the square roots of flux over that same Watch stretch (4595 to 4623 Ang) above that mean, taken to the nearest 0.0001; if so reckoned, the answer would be 0.0295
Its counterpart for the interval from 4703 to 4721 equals 0.0296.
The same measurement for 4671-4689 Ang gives 0.0124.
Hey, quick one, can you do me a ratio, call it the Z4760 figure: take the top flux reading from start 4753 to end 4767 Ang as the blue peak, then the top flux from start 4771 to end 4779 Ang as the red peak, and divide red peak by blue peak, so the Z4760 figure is 0.97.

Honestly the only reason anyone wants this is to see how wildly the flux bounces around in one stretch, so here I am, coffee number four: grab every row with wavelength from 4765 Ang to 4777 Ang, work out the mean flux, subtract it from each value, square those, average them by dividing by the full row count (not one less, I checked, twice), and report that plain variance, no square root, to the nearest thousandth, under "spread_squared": 0.012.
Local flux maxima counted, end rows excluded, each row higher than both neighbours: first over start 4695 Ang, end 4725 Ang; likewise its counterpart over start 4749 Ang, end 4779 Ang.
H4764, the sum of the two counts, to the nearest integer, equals 6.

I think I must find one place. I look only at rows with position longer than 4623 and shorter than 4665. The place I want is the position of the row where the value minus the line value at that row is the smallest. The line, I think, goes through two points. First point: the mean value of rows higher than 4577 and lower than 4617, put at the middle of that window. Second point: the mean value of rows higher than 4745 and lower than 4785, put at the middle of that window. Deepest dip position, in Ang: 4650.0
